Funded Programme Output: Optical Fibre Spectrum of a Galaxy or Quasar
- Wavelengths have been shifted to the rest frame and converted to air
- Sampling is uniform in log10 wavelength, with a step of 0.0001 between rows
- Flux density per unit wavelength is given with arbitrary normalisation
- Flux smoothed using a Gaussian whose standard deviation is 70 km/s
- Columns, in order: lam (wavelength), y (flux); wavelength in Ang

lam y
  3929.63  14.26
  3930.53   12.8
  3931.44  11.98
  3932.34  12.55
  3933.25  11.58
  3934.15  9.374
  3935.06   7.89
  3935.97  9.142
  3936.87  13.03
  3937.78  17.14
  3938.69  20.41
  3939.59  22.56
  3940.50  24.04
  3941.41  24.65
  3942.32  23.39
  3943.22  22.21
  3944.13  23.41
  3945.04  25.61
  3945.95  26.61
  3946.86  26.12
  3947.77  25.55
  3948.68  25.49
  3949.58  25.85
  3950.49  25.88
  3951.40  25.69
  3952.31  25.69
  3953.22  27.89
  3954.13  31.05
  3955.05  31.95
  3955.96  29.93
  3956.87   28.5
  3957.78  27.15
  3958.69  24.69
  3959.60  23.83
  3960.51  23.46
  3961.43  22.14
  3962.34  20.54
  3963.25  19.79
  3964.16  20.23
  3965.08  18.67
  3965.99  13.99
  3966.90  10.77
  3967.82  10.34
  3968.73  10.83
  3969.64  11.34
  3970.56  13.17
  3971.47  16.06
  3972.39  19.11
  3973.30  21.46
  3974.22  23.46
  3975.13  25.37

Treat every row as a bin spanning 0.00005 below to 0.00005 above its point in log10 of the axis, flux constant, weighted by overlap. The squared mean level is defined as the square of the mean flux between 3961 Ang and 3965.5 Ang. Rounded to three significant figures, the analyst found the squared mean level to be 411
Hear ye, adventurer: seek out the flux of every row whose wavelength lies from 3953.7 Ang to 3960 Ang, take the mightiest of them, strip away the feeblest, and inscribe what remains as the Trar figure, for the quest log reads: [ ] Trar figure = 8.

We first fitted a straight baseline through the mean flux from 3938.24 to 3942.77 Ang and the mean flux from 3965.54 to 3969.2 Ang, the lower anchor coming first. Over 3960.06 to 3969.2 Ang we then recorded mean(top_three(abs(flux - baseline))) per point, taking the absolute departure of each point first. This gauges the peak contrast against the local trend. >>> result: 8.2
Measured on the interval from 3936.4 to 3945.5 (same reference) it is 7.7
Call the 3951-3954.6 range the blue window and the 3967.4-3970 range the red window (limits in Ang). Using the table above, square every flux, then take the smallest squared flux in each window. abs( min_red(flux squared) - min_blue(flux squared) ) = 553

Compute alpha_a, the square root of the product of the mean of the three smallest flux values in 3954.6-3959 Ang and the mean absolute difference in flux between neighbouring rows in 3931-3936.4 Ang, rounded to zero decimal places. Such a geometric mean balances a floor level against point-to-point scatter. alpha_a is 6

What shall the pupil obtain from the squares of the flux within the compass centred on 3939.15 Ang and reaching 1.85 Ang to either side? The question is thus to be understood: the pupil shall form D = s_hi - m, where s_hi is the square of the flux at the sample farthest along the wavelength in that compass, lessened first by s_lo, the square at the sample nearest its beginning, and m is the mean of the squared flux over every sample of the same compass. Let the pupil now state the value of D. -165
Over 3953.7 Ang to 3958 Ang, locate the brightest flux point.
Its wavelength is 3955.05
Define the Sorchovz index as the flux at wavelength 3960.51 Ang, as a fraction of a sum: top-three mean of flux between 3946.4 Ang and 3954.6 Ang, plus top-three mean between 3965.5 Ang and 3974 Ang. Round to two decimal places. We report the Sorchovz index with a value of 0.50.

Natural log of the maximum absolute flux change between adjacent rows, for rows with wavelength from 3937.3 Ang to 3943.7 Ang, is 1.2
